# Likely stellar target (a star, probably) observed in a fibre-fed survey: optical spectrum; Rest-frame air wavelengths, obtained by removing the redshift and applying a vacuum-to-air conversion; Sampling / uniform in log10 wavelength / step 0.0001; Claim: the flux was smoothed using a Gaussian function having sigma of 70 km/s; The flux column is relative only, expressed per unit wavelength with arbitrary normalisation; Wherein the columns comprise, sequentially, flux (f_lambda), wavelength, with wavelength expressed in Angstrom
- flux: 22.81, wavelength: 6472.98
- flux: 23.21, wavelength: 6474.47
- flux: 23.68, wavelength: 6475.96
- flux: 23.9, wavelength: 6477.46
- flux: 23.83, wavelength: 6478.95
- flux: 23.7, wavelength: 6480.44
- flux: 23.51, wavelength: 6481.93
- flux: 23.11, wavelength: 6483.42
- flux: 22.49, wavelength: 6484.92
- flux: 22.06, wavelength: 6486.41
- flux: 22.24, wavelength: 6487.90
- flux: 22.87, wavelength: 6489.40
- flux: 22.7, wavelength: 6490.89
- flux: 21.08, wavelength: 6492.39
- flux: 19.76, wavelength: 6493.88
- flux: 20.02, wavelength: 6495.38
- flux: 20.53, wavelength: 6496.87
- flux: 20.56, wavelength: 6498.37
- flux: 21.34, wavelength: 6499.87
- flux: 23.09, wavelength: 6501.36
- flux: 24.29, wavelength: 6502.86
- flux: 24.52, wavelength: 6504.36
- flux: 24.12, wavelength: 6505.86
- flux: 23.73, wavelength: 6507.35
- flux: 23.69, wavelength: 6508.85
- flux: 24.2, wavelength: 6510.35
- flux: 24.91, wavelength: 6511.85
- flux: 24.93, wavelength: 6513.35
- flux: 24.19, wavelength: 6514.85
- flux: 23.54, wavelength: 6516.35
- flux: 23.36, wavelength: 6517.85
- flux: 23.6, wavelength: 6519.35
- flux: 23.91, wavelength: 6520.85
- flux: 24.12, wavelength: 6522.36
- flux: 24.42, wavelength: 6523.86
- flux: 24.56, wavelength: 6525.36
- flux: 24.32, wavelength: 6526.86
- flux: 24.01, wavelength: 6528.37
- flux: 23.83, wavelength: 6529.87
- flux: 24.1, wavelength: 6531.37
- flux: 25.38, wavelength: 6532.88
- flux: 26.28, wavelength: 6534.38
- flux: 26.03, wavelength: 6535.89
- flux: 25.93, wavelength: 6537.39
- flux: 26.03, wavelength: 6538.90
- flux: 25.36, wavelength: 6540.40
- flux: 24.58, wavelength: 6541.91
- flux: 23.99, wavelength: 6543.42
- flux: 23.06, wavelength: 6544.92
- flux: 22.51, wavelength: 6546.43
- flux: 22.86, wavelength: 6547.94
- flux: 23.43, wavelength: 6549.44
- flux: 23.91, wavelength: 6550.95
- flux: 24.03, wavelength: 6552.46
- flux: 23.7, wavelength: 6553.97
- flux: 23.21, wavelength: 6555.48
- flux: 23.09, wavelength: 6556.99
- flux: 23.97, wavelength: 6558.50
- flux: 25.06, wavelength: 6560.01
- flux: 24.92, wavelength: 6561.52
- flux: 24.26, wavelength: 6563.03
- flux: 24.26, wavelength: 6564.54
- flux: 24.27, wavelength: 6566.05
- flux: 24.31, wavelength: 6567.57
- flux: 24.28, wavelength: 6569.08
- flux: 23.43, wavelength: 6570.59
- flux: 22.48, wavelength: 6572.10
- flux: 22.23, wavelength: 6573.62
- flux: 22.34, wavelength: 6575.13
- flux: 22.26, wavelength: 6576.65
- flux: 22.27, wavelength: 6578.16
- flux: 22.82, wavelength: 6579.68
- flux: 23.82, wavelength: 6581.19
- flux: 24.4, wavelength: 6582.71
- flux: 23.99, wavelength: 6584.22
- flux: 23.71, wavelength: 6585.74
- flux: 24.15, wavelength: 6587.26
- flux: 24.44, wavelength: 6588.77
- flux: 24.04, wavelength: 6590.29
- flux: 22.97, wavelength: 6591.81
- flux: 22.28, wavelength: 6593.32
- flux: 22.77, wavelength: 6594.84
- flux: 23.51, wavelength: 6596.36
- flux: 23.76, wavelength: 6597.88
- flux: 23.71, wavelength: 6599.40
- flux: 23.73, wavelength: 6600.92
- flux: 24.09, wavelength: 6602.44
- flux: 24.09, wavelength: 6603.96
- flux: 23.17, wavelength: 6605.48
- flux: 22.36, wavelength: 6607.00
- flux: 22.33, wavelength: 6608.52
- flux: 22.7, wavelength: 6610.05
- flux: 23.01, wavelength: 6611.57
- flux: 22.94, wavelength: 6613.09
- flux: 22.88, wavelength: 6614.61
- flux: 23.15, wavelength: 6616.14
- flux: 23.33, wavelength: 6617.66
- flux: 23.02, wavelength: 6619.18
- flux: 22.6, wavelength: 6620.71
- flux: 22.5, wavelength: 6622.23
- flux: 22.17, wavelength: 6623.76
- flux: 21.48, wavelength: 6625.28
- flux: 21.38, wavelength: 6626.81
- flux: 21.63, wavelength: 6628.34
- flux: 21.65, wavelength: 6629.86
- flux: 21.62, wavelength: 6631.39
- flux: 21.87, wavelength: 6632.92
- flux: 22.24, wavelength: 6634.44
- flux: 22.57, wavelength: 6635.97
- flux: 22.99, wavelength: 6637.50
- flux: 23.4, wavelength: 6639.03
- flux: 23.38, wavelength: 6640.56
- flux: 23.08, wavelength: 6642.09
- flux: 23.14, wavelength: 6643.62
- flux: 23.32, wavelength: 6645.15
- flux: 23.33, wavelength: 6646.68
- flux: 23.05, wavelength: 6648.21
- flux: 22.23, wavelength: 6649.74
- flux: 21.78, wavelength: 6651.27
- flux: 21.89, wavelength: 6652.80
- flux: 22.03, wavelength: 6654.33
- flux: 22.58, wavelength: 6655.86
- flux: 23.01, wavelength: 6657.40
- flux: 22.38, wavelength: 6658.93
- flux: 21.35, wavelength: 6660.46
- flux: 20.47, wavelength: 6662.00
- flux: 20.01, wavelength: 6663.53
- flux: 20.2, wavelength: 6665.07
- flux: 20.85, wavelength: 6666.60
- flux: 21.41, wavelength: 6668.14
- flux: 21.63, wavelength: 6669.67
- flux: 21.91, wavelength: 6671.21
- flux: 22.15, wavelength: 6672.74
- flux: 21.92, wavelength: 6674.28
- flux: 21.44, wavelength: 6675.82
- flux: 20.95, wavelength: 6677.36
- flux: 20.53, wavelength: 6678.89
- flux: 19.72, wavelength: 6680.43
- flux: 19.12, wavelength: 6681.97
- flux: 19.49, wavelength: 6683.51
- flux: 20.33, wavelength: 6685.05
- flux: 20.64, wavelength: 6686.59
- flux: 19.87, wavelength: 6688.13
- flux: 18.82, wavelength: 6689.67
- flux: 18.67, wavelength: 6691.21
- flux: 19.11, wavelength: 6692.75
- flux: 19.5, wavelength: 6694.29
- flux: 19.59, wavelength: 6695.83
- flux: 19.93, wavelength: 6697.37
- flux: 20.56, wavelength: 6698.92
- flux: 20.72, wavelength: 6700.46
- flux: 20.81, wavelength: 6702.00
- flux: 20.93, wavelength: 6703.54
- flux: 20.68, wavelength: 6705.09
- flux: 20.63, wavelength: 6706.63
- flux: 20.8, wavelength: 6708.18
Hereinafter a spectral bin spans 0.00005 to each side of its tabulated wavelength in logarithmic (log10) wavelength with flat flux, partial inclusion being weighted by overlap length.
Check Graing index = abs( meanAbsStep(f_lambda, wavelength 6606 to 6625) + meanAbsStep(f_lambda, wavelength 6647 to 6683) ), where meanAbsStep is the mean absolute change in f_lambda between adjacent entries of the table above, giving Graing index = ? 0.71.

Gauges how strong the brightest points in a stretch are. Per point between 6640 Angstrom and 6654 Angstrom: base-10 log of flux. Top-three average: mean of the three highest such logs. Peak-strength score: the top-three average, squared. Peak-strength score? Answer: 1.87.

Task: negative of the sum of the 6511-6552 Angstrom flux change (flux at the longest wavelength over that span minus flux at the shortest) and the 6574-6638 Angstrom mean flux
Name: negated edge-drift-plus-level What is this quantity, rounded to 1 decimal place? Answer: -21.9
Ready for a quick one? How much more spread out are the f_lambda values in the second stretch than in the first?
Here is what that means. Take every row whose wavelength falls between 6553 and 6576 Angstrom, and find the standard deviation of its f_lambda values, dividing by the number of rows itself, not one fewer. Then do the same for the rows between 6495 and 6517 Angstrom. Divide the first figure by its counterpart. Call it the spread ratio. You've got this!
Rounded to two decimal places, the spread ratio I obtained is 0.53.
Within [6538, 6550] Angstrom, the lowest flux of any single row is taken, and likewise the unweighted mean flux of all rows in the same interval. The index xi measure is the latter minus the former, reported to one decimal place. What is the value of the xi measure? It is 1.5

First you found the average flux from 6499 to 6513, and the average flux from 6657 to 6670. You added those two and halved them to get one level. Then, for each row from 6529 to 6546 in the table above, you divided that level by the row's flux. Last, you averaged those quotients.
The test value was 0.90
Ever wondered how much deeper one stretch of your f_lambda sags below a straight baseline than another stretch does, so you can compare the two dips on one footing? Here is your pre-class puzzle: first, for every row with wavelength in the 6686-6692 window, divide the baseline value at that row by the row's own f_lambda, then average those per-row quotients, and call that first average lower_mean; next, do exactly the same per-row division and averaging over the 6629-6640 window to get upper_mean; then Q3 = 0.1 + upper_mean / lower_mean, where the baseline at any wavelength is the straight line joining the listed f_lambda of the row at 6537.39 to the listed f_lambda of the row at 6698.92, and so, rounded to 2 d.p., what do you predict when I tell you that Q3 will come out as 1.05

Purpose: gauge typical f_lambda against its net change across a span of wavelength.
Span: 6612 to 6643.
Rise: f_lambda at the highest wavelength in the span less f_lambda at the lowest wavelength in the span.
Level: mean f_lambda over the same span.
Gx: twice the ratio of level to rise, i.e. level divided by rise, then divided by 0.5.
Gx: 321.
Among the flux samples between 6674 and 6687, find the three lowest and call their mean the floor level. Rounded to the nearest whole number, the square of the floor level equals 378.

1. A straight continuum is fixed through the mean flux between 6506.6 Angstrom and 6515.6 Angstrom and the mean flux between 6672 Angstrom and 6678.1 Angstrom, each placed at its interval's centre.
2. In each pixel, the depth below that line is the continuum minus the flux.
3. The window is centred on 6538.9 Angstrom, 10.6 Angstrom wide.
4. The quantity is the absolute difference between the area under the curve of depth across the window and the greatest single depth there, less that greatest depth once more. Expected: 17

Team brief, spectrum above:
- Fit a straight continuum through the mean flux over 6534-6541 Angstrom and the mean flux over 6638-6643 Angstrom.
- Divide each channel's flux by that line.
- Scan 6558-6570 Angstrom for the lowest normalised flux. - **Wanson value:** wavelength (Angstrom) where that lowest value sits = 6558.50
